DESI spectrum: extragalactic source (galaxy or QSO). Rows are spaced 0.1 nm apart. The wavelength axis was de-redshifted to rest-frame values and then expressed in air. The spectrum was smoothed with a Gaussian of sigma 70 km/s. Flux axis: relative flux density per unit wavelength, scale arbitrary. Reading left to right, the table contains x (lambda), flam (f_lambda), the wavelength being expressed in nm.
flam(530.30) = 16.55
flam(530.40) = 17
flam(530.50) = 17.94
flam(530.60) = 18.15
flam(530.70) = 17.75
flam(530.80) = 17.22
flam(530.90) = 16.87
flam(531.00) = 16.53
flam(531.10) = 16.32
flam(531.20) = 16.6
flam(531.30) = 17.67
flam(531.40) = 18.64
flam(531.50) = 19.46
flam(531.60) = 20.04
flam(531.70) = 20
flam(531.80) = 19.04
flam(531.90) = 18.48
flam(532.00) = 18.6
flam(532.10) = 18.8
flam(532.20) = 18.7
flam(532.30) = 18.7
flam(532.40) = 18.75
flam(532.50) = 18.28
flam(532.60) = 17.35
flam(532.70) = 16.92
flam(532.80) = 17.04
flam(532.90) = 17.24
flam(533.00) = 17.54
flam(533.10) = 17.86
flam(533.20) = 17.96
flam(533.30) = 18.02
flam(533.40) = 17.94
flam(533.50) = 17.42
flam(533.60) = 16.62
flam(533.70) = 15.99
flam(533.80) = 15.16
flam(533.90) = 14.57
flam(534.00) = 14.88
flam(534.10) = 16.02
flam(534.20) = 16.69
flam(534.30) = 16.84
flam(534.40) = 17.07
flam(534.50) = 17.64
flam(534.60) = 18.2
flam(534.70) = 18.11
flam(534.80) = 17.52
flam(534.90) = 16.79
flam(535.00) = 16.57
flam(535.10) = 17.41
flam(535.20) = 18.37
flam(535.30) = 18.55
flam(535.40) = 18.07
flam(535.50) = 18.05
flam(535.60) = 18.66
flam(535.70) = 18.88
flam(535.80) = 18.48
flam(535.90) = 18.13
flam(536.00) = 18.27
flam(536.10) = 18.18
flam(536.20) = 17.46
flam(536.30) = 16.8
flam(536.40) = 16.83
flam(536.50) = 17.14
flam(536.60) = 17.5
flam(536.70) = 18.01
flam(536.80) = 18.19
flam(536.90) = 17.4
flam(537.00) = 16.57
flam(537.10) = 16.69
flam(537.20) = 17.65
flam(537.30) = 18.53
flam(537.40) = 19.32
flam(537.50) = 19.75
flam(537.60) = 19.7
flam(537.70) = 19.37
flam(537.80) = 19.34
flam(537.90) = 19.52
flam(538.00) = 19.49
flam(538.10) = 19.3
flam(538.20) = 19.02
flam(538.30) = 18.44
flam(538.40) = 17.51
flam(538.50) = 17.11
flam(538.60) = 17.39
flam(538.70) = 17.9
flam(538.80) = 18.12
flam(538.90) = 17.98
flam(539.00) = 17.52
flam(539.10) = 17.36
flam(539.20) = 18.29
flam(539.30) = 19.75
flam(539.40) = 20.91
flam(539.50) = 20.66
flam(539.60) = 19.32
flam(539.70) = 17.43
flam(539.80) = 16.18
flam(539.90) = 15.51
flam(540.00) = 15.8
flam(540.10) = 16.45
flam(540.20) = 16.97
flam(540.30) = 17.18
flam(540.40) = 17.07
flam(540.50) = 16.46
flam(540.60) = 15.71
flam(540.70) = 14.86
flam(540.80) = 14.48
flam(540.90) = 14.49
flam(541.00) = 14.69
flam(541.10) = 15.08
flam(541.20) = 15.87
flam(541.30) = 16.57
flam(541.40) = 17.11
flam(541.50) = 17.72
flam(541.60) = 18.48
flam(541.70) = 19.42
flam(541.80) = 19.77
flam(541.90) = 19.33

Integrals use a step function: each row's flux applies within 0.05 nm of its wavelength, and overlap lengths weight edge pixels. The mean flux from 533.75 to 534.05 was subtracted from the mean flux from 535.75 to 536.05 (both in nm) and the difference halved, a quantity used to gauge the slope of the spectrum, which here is 1.7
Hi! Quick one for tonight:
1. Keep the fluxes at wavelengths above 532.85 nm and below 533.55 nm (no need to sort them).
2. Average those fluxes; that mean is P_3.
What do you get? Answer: 17.7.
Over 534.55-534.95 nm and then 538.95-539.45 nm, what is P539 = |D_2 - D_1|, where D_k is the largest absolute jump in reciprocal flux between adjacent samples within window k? 0.0016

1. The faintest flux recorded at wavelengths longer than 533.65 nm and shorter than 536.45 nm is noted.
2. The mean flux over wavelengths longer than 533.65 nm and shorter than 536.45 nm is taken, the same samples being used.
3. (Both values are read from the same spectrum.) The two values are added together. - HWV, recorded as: 31.9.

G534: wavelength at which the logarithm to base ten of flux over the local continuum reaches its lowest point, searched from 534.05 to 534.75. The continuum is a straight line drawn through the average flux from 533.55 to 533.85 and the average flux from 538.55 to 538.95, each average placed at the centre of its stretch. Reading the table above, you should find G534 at 534.10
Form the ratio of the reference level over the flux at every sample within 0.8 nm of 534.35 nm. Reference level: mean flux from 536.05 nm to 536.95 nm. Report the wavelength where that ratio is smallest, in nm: 534.60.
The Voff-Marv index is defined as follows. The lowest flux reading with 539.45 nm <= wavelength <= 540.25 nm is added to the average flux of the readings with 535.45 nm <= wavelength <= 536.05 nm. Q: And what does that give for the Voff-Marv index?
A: 33.9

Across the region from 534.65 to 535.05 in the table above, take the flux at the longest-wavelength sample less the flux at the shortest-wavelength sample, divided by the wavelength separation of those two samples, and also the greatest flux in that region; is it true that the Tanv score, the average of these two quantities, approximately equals 6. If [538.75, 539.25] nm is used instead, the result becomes 9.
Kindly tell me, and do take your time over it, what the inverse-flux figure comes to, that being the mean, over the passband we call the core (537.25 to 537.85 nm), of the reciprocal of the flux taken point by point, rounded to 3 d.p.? 0.052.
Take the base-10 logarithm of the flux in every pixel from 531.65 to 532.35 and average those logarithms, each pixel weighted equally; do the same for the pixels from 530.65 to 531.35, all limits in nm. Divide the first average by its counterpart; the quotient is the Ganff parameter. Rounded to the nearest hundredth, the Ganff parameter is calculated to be 1.04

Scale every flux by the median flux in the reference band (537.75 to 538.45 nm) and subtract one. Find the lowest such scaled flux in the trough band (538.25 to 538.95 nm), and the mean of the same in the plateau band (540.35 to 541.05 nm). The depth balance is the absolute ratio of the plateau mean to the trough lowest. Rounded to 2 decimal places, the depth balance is 1.78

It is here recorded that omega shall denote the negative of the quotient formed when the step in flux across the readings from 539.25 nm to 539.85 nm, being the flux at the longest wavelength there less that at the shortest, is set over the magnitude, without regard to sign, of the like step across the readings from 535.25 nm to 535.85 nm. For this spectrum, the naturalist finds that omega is 51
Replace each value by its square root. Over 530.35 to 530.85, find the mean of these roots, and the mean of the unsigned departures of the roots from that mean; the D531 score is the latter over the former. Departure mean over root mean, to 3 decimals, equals 0.011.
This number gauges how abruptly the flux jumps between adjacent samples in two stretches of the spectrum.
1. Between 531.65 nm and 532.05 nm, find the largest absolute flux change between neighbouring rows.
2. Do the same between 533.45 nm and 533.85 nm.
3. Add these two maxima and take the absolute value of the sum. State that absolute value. 1.8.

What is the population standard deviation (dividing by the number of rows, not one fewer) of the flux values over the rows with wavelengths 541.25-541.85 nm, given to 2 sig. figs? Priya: 1.2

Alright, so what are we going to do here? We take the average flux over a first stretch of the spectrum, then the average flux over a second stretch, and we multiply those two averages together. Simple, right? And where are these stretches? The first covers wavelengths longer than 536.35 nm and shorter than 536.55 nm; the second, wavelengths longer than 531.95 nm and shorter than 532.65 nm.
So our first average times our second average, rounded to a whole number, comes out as 313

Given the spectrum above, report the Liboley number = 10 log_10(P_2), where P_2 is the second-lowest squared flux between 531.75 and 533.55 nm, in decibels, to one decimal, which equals 24.6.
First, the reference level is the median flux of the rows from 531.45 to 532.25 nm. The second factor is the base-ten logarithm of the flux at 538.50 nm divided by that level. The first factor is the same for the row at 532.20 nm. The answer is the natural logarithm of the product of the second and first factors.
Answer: -8.4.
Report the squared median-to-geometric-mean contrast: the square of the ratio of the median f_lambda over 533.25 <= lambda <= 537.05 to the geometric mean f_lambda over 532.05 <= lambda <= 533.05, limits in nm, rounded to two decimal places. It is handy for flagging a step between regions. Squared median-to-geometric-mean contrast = 0.95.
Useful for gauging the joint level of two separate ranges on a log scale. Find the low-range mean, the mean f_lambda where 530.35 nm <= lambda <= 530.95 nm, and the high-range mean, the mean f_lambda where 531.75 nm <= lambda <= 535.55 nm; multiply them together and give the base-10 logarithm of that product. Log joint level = 2.48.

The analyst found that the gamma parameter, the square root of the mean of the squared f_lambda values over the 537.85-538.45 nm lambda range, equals 18.9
